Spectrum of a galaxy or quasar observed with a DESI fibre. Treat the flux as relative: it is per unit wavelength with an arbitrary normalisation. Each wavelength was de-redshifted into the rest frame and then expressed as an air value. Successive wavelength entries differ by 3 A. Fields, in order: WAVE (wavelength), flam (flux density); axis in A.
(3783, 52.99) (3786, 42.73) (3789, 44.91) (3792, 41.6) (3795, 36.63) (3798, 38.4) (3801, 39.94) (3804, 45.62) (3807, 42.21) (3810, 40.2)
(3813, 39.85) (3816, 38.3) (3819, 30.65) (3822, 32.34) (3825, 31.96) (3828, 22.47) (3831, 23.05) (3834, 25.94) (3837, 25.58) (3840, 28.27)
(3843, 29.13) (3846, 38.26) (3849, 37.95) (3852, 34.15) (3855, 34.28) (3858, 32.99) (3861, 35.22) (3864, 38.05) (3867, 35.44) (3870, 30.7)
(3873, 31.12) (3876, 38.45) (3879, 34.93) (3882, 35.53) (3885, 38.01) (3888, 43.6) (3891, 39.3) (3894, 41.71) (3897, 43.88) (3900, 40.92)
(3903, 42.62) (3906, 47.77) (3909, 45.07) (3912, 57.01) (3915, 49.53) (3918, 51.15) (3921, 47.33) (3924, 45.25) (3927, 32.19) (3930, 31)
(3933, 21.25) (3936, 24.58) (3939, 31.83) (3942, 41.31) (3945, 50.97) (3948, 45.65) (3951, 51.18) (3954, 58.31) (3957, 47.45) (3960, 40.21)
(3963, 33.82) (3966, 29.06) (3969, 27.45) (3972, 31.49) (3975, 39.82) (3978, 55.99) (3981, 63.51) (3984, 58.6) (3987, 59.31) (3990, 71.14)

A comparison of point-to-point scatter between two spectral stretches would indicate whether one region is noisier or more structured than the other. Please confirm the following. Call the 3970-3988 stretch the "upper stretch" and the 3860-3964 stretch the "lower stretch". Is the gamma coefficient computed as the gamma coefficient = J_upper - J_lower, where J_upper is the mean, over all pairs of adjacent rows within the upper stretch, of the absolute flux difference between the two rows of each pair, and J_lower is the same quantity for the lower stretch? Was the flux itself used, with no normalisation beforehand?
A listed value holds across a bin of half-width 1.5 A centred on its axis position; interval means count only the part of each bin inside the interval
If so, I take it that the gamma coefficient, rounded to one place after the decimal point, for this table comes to 2.4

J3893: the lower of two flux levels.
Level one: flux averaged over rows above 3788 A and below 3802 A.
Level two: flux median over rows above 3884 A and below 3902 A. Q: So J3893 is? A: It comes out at 40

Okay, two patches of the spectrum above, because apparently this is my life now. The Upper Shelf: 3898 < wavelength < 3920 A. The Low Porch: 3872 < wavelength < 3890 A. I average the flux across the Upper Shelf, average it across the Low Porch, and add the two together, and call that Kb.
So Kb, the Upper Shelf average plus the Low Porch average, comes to 85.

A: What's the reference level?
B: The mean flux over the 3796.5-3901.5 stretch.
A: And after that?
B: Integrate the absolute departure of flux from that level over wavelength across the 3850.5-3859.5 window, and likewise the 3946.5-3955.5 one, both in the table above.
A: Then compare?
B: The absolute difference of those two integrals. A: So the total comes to 133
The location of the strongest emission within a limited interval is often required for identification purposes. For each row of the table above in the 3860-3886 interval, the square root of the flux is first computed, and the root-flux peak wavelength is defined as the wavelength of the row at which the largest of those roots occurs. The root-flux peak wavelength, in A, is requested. 3876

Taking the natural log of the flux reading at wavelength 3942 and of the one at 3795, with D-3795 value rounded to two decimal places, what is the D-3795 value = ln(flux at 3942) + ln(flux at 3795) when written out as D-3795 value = 7.32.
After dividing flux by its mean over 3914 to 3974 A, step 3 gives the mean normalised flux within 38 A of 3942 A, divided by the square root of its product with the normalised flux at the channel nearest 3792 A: 1.00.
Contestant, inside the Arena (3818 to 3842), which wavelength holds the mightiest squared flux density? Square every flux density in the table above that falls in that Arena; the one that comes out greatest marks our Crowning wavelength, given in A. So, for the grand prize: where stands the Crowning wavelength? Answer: 3822 A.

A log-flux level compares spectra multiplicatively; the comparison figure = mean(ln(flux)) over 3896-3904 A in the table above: 3.75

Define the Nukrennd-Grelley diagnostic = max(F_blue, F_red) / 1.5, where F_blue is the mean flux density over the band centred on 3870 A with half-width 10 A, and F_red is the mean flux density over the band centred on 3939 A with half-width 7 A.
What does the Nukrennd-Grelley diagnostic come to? 23.2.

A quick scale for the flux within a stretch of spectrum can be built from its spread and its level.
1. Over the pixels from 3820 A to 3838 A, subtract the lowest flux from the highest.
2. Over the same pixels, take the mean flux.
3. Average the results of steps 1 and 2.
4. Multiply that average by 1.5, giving 28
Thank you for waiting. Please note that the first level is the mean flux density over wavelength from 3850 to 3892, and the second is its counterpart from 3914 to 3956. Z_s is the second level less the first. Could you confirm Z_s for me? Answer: 6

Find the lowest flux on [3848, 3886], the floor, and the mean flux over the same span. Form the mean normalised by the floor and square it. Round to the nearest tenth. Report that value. 1.3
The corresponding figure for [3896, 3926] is 1.3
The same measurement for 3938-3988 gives 2.7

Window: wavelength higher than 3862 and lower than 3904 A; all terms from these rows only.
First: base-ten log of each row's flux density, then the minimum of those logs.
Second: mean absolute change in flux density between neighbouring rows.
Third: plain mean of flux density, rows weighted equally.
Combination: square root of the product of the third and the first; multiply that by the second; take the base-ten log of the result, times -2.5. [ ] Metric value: -3.4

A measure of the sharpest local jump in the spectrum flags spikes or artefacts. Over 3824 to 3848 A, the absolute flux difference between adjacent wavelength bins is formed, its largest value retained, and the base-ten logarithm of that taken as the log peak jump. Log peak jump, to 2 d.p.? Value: 0.98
